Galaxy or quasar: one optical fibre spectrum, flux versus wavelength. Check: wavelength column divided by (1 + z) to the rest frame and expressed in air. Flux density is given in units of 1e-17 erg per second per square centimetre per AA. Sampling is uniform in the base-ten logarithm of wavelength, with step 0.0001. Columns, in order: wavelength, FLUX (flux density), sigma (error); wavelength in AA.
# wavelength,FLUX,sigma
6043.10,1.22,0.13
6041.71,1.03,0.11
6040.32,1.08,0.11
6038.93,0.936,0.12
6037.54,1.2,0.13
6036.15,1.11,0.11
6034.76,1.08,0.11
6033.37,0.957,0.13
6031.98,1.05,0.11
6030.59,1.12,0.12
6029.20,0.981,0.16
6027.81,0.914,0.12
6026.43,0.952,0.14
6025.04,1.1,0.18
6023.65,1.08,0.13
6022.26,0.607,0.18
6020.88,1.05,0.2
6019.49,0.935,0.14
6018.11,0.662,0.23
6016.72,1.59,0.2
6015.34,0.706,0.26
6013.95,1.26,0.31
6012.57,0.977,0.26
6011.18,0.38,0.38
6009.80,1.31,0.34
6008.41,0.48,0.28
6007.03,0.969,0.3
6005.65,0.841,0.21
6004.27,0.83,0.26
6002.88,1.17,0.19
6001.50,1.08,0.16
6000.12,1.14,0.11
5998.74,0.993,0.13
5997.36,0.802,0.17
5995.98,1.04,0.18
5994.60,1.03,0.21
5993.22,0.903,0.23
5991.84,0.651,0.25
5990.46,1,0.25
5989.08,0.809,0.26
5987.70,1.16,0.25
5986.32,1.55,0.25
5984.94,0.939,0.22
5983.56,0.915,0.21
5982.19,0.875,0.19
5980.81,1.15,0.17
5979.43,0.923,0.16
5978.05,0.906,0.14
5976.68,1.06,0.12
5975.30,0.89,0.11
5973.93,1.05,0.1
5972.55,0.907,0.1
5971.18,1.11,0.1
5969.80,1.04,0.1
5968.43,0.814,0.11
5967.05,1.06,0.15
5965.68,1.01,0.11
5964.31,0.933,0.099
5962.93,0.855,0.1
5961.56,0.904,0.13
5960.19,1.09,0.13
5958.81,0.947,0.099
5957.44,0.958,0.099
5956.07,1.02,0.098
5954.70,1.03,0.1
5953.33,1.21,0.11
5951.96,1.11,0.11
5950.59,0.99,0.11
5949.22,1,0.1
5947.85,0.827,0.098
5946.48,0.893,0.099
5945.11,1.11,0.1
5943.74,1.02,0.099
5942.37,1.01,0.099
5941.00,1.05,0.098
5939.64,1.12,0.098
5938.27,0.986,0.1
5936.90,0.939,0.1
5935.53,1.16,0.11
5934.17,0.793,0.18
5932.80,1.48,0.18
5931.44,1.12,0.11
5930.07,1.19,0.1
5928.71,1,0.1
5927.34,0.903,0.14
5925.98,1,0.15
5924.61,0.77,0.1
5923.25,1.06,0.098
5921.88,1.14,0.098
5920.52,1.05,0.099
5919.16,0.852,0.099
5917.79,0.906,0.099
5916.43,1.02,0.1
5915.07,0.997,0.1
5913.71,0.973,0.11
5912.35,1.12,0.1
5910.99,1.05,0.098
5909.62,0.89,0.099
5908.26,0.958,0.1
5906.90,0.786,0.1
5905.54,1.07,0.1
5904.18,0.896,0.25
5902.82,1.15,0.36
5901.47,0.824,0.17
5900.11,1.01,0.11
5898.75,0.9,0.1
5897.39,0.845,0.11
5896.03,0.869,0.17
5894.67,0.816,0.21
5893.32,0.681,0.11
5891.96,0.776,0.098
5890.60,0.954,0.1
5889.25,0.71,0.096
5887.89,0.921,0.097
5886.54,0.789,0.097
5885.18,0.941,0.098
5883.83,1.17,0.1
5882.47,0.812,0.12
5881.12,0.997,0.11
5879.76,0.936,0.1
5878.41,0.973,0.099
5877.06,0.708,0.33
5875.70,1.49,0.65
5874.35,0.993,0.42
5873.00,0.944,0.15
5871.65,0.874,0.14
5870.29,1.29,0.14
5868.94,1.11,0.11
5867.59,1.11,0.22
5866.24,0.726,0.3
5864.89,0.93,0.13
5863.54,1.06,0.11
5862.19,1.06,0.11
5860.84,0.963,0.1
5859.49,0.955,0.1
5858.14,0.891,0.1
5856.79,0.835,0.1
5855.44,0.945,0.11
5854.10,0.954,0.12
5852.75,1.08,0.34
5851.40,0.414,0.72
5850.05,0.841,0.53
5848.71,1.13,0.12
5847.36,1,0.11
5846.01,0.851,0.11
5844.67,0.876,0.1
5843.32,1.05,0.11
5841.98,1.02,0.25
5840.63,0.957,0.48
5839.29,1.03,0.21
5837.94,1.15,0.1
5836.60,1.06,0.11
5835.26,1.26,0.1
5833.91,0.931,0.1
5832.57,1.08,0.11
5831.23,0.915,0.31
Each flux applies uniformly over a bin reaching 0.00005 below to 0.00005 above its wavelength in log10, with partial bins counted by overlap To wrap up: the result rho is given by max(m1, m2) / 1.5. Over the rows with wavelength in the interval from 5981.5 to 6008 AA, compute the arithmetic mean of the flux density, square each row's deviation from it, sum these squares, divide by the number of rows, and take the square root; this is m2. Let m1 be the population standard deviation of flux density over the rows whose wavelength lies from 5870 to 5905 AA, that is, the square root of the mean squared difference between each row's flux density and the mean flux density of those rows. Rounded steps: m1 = 0.18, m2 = 0.188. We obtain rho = 0.13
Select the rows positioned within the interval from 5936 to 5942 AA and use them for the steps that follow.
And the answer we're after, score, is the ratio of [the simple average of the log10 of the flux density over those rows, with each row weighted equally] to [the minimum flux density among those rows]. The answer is 0.01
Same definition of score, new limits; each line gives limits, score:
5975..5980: -0.03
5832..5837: 0.03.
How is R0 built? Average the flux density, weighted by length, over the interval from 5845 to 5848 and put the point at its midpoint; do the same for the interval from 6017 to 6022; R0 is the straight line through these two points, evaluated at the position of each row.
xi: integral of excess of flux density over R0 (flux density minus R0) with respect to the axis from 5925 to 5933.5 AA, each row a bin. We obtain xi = 1.6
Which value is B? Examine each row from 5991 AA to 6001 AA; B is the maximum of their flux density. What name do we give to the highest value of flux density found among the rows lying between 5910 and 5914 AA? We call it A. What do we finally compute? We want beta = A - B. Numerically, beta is -0.02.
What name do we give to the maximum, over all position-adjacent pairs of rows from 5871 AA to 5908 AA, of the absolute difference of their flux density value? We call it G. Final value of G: 0.78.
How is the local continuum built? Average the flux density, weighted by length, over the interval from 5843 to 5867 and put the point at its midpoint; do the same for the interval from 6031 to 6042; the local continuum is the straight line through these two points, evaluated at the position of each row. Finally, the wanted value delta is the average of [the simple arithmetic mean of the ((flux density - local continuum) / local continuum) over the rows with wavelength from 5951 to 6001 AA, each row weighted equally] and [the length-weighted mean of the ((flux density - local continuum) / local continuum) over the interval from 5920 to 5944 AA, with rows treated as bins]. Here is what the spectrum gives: 0.03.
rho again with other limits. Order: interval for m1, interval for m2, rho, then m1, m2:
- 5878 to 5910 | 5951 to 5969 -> 0.08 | 0.12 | 0.105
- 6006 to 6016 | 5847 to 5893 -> 0.22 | 0.34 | 0.184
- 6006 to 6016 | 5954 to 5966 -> 0.22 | 0.34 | 0.068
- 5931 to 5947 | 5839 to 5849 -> 0.11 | 0.16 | 0.086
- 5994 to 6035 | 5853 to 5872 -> 0.16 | 0.24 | 0.134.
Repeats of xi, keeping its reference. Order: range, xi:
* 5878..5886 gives 0.4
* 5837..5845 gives 0.8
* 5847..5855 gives -0.2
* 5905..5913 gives 0.5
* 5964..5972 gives 0.6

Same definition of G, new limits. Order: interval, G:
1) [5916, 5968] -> 0.69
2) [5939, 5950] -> 0.22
